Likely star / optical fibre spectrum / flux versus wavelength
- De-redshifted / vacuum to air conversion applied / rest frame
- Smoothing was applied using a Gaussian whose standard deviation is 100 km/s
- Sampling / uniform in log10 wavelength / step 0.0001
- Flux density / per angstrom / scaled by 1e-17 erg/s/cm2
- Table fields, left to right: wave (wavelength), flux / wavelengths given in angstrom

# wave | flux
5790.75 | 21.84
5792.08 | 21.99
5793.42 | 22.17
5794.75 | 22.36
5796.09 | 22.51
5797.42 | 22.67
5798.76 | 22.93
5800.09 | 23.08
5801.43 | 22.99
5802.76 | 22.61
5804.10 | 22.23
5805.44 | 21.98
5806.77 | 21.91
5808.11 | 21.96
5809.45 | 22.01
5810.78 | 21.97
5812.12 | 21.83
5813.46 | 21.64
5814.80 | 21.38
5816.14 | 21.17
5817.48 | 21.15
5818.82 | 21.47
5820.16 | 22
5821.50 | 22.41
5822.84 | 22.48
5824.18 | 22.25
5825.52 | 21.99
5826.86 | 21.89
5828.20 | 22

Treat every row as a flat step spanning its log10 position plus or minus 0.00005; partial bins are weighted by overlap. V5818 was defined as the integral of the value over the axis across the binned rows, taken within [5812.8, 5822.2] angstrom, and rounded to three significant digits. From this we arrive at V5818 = 203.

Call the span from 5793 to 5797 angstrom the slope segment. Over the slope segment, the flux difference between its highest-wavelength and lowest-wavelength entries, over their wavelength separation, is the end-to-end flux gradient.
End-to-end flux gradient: 0.13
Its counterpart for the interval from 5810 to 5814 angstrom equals -0.12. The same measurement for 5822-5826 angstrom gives -0.18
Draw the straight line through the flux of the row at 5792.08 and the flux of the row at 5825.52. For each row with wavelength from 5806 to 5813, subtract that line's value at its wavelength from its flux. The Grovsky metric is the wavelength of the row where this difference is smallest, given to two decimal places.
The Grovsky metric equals 5812.12 angstrom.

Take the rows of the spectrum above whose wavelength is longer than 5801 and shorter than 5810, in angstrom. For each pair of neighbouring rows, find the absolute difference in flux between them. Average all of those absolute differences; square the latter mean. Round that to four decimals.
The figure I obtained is 0.0387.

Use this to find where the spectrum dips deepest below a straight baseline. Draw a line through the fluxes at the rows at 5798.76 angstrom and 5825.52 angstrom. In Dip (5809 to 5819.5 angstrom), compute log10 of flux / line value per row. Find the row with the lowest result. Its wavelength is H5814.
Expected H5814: 5816.14 angstrom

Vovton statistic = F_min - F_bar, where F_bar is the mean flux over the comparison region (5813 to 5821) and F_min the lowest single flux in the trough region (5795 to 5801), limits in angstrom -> 1.0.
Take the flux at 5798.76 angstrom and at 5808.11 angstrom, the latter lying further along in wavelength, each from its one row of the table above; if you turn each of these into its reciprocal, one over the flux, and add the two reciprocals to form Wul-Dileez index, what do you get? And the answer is 0.0891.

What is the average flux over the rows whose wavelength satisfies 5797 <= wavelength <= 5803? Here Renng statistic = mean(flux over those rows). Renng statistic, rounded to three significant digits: 22.9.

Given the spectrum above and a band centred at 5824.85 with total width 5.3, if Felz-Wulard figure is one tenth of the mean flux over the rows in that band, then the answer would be 2.22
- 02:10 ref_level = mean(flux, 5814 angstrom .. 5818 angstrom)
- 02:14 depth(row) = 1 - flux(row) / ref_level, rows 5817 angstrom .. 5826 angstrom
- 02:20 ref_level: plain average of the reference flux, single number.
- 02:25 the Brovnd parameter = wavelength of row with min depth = 5822.84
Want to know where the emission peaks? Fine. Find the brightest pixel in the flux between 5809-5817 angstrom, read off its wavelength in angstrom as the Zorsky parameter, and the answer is 5809.45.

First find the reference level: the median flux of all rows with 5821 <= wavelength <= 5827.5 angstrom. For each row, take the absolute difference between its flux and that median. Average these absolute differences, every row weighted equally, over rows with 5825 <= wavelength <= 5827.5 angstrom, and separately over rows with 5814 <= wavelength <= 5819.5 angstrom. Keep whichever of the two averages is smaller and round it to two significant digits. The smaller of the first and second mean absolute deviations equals 0.31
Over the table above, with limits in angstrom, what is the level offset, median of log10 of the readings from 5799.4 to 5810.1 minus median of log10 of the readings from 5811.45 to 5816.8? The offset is 0.012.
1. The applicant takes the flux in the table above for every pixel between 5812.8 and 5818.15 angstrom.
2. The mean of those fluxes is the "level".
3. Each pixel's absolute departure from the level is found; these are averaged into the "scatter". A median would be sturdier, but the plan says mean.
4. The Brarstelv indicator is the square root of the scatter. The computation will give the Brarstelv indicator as 0.42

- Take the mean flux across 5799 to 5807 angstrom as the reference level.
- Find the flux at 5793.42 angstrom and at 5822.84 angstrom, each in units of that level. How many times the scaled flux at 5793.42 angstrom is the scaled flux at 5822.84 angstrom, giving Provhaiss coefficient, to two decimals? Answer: 1.01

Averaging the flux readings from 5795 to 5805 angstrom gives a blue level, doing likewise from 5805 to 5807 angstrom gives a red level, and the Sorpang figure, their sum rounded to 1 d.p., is 44.7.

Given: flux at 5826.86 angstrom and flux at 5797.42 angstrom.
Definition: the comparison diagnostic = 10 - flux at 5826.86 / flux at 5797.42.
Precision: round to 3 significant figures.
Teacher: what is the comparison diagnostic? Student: 9.03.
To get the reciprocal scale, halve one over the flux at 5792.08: 0.0227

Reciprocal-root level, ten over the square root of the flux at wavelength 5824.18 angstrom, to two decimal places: 2.12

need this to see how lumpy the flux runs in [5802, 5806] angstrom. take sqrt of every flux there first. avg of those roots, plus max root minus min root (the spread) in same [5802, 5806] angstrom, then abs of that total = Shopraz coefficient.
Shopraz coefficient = 4.79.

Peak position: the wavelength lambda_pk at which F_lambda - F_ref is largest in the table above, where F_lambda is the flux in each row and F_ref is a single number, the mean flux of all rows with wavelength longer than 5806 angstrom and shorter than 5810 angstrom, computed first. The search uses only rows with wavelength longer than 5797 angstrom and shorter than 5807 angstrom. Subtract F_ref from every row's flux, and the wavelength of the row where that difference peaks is 5800.09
